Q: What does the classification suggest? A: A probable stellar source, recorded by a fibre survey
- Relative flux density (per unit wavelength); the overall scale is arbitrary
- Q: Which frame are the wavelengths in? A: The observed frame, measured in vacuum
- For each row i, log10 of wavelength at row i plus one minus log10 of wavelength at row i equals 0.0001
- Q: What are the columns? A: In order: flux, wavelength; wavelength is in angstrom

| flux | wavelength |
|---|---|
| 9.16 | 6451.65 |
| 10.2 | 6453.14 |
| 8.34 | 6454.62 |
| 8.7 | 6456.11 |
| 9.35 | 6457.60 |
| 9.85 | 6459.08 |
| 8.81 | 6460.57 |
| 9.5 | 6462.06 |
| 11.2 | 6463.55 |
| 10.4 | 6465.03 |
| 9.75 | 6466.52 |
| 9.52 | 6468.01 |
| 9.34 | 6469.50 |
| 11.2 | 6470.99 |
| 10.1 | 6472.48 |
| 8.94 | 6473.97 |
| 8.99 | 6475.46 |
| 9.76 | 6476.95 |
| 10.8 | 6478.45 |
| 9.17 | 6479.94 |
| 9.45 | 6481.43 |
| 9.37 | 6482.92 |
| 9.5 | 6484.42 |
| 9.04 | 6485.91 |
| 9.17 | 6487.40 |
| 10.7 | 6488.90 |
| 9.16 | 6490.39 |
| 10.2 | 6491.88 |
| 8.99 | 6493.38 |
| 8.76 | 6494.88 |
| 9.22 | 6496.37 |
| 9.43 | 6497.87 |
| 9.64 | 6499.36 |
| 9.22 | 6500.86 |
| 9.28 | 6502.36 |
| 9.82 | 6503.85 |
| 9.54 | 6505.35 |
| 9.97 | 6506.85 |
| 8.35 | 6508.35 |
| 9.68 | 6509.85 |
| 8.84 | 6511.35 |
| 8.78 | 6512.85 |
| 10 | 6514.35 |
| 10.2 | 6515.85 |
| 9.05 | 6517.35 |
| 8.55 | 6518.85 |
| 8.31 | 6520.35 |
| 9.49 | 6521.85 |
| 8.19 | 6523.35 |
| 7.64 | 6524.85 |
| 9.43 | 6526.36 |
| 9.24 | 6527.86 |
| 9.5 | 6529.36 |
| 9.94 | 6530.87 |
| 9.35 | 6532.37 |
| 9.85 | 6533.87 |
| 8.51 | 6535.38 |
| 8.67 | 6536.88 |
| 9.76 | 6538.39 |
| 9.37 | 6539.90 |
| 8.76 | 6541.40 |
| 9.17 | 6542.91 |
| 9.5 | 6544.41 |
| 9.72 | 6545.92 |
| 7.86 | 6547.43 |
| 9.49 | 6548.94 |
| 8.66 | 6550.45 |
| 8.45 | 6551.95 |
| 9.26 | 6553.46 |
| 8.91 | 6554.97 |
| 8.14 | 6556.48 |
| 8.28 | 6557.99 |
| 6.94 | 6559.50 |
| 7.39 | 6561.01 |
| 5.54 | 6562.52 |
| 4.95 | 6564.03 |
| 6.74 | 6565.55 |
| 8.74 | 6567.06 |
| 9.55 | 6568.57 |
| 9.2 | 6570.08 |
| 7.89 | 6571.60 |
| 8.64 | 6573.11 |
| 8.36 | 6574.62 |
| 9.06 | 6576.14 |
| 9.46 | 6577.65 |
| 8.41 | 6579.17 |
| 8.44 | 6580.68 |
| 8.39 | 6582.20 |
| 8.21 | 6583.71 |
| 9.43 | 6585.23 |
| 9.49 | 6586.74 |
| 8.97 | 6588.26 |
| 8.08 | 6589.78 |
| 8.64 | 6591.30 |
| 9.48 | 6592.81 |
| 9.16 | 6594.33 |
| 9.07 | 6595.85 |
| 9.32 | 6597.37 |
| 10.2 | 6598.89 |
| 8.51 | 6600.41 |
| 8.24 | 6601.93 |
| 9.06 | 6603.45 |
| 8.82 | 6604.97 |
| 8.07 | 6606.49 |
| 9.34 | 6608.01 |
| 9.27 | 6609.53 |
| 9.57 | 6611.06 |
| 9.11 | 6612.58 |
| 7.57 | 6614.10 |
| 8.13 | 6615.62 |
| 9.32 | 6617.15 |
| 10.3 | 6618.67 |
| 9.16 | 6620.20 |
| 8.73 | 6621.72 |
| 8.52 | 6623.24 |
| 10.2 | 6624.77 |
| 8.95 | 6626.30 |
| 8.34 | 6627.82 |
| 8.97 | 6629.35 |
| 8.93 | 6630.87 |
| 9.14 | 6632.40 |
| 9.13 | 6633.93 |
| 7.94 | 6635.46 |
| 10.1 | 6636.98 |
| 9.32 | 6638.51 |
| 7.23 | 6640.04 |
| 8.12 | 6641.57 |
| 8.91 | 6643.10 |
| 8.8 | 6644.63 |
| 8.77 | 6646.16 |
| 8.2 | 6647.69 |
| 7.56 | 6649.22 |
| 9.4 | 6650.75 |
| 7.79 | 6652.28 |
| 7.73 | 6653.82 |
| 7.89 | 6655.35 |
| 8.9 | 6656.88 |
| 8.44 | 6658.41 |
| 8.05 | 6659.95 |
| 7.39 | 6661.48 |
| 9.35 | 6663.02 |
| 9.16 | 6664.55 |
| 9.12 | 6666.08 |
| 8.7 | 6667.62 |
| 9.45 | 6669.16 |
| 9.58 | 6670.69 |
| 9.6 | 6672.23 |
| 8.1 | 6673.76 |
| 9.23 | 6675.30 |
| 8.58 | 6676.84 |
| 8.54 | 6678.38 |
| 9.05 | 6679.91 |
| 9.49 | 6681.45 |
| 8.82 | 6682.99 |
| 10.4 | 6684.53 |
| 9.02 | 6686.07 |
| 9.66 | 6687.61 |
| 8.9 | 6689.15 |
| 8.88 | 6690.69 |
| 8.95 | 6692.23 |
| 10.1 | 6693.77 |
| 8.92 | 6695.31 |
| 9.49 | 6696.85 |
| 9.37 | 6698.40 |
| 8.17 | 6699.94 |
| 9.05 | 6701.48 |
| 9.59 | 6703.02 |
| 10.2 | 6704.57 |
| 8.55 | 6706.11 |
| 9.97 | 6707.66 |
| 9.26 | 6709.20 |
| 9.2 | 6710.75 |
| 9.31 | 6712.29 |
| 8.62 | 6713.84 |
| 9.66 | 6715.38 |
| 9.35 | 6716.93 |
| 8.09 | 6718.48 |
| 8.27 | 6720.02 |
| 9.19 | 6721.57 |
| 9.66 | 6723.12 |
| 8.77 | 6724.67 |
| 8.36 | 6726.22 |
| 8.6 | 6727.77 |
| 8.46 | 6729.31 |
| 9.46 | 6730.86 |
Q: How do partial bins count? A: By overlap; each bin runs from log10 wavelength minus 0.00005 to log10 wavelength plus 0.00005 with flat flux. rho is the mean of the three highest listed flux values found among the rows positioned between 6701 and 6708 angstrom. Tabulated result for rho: 9.9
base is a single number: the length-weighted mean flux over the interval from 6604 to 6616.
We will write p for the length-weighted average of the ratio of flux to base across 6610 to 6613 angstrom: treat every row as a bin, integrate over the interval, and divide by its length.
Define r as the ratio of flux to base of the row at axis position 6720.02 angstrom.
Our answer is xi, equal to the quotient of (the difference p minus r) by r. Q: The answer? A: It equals 0.13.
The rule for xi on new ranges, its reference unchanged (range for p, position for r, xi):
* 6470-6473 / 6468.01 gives 0.11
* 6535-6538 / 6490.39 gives -0.05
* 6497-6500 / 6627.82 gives 0.14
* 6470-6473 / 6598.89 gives 0.04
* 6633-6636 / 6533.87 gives -0.13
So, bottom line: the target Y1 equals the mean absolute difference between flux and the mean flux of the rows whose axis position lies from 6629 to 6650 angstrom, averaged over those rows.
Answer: 0.60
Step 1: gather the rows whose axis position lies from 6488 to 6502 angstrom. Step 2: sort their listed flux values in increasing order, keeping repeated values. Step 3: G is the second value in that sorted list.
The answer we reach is 8.99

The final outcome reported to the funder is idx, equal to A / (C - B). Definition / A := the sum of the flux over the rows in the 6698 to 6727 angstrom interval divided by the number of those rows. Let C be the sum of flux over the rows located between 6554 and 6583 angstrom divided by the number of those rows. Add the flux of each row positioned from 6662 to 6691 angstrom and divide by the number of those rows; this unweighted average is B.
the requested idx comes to -8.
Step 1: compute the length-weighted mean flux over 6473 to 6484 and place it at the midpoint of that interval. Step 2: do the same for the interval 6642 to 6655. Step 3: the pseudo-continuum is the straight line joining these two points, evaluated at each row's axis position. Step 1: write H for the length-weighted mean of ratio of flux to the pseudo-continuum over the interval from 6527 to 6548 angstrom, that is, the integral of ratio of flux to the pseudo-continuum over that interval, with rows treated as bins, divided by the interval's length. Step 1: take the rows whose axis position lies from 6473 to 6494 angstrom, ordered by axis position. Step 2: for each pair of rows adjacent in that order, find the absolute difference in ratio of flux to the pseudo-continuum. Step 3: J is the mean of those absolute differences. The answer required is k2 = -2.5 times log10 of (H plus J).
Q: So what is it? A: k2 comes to -0.099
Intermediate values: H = 1.01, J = 0.081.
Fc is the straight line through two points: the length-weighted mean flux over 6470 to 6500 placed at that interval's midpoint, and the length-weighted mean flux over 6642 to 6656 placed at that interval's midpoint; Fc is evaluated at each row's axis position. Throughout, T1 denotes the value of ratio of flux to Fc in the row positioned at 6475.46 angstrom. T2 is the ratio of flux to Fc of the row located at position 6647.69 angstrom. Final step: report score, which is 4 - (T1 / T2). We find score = 3.05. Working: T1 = 0.93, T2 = 0.98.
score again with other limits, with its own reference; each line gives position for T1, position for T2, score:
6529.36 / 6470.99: 3.11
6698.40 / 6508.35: 2.68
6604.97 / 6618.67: 3.15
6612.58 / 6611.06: 3.05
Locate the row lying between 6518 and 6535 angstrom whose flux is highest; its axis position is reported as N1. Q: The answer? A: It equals 6530.87 angstrom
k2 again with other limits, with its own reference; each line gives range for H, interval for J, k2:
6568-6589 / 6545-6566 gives -0.109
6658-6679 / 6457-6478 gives -0.157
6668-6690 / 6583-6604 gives -0.195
